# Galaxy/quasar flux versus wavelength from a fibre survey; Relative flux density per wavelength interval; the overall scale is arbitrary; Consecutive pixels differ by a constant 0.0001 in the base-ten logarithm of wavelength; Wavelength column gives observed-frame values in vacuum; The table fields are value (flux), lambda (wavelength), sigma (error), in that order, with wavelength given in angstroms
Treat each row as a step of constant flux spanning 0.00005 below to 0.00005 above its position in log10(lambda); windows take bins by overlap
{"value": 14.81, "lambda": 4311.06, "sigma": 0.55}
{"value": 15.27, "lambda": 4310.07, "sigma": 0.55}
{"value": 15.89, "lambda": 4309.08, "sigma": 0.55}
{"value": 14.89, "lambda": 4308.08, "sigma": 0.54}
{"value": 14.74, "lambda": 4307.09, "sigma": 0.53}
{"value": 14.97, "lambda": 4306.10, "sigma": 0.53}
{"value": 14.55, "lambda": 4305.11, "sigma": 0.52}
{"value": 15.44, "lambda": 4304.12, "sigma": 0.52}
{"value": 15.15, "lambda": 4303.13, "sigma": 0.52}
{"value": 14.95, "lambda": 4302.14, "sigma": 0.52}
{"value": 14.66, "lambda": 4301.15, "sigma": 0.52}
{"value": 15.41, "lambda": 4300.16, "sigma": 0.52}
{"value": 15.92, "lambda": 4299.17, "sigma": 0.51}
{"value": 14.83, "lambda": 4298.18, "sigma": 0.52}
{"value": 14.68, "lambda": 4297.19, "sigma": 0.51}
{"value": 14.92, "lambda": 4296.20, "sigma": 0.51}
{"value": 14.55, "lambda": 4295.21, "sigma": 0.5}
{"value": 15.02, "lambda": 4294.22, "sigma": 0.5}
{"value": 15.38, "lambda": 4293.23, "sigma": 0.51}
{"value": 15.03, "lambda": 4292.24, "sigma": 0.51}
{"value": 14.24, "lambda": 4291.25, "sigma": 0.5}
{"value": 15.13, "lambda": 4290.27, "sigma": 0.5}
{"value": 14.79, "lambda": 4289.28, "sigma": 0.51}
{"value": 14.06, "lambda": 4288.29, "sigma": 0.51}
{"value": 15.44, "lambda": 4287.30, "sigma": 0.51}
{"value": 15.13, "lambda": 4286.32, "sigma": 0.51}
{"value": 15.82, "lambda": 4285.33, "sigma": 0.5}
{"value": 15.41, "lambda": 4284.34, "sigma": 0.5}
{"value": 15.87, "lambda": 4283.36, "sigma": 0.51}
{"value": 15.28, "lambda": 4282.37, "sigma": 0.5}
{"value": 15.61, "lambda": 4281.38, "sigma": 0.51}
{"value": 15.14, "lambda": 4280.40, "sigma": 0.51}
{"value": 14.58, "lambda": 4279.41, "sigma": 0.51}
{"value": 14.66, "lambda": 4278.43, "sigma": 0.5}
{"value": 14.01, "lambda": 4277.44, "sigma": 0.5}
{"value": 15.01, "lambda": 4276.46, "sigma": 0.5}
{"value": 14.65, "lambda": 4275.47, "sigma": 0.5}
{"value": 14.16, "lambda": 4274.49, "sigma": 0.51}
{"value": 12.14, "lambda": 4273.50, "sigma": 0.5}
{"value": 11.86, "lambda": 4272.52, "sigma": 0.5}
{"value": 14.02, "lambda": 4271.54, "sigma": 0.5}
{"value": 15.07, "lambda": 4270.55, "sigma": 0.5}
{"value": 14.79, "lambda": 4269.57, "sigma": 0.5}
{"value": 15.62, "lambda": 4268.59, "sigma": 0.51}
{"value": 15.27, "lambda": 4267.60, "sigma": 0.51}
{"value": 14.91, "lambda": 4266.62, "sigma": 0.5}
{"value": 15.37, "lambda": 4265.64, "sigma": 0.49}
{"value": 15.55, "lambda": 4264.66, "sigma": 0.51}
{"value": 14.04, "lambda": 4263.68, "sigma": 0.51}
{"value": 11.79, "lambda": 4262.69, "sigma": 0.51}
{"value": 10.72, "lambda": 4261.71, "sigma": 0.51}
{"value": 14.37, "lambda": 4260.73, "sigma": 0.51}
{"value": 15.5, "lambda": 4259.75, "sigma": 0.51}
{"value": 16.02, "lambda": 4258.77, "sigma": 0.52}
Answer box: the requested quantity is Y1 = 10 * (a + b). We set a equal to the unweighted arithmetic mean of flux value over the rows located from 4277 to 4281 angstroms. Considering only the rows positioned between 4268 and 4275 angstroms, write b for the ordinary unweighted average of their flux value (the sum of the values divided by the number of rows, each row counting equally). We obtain 285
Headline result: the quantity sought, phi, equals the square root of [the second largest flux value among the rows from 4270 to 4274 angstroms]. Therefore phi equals 3.74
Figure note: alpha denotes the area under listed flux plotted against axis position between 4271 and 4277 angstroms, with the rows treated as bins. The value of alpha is 82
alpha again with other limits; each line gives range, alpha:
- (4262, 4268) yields 86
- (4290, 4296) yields 89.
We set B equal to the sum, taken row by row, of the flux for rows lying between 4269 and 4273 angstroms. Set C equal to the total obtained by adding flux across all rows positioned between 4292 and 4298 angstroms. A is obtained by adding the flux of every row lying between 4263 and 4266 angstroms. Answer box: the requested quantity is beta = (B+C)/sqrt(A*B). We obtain 2.90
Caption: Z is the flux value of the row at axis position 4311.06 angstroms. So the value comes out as 14.81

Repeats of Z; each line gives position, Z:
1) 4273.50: 12.14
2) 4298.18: 14.83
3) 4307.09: 14.74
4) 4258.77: 16.02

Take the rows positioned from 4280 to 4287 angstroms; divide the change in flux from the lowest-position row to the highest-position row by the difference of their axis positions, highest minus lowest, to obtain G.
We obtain 0.00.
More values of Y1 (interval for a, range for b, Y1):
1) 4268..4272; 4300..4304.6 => 300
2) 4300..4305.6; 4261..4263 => 263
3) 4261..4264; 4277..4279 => 265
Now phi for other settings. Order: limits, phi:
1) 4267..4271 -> 3.91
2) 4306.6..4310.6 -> 3.91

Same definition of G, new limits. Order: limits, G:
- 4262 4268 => 0.71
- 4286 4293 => -0.02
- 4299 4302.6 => -0.33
